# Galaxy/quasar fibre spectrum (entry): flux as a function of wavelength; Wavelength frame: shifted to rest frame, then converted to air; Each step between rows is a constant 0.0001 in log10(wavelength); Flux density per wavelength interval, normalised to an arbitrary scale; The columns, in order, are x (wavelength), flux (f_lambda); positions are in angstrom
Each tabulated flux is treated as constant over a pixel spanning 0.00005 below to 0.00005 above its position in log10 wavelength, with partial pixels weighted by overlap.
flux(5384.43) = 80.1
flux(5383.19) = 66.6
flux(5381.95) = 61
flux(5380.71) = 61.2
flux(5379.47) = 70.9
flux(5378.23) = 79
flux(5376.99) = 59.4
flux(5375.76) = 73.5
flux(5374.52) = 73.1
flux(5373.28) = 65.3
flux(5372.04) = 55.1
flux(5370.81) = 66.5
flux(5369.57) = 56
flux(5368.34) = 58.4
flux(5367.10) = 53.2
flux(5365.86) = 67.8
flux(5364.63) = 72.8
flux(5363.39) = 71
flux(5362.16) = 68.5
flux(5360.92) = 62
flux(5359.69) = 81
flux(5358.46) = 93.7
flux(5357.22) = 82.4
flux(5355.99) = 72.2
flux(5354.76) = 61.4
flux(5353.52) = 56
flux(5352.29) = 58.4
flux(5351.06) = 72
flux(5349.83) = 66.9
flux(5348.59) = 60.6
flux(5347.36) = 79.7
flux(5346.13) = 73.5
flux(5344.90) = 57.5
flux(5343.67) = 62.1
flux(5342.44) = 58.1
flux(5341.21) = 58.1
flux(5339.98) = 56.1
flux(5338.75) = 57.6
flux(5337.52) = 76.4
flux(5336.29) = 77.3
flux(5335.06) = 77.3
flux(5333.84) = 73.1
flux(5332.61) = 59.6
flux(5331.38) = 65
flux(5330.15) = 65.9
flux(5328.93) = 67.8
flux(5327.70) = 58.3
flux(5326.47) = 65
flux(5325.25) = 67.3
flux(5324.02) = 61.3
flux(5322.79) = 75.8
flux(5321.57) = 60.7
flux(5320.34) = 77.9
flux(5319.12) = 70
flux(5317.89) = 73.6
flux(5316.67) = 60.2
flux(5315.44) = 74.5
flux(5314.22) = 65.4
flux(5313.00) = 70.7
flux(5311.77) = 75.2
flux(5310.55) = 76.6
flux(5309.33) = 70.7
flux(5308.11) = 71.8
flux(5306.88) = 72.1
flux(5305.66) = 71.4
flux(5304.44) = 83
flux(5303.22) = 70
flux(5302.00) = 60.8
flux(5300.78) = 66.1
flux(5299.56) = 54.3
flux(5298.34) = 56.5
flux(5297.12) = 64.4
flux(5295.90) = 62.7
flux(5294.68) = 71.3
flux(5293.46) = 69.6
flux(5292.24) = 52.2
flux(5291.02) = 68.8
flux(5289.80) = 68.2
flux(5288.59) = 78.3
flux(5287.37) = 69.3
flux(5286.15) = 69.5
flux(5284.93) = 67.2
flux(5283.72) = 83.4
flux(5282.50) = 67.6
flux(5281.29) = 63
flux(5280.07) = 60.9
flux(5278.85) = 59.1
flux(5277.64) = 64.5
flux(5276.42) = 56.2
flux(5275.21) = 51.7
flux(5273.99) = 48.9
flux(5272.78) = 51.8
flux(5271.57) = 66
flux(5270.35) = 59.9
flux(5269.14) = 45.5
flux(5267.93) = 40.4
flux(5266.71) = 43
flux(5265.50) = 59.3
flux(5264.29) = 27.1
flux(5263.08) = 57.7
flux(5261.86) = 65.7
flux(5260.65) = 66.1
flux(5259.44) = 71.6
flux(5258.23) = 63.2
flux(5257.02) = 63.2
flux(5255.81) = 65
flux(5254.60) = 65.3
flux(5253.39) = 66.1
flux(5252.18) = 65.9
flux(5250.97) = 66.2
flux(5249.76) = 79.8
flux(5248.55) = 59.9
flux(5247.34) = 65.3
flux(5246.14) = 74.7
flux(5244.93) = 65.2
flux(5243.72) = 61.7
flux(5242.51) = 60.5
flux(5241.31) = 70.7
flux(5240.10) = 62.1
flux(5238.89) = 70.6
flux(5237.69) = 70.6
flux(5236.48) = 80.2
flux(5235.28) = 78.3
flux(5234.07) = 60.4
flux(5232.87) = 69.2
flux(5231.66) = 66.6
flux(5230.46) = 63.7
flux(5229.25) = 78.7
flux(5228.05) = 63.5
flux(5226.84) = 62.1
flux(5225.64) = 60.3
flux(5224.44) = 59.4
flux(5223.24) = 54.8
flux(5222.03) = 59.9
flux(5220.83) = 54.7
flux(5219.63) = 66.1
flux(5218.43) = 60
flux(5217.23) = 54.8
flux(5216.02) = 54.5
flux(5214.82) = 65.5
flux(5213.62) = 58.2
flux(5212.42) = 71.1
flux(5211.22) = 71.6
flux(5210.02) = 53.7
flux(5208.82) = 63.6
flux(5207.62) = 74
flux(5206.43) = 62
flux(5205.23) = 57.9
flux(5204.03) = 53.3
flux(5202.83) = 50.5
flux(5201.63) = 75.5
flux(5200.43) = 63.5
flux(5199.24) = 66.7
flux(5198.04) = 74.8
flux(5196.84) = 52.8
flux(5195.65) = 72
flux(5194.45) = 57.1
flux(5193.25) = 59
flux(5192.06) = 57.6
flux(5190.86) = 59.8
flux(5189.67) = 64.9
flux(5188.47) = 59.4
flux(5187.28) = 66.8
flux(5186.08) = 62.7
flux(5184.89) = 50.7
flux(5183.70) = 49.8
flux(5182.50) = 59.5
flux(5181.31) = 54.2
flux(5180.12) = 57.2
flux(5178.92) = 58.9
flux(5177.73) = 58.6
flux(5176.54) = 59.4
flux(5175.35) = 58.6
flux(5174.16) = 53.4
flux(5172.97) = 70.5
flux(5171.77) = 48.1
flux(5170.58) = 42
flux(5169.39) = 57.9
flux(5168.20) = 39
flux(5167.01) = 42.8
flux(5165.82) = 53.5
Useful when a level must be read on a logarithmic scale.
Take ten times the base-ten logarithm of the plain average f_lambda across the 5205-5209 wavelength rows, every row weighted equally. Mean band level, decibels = 18.1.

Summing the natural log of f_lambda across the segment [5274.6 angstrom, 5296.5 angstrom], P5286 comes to 75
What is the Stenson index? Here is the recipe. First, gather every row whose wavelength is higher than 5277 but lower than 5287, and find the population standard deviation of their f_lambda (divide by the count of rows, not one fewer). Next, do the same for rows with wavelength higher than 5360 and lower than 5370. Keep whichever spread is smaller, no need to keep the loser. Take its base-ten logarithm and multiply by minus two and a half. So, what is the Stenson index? -2.09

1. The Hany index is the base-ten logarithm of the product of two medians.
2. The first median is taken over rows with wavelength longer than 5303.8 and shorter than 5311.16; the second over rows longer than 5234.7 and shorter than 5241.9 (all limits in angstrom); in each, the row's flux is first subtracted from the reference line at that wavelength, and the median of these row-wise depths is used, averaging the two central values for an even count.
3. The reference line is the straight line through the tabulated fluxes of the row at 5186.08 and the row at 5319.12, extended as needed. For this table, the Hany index 1.11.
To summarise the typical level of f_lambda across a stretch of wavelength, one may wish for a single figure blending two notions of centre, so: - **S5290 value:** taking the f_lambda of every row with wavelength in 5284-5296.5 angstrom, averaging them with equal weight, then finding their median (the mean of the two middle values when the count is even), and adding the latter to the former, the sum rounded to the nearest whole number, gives 137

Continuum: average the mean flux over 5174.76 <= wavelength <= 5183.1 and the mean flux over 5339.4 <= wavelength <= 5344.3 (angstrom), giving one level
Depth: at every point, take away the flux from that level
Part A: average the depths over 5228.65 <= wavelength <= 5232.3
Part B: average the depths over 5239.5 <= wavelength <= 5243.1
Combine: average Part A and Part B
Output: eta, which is -8.7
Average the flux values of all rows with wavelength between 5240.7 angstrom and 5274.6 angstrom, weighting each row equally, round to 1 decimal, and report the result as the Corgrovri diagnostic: 60.6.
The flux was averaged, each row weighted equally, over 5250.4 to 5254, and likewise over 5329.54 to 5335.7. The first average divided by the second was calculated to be 0.97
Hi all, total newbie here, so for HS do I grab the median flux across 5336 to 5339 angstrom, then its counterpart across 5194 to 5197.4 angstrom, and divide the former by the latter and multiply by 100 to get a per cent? 134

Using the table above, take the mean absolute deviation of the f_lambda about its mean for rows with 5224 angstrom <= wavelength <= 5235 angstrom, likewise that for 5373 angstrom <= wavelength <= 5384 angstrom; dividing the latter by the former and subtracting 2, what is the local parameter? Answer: -0.72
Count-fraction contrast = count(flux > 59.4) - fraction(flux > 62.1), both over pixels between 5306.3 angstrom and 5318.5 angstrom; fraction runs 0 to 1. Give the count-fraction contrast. 9.1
